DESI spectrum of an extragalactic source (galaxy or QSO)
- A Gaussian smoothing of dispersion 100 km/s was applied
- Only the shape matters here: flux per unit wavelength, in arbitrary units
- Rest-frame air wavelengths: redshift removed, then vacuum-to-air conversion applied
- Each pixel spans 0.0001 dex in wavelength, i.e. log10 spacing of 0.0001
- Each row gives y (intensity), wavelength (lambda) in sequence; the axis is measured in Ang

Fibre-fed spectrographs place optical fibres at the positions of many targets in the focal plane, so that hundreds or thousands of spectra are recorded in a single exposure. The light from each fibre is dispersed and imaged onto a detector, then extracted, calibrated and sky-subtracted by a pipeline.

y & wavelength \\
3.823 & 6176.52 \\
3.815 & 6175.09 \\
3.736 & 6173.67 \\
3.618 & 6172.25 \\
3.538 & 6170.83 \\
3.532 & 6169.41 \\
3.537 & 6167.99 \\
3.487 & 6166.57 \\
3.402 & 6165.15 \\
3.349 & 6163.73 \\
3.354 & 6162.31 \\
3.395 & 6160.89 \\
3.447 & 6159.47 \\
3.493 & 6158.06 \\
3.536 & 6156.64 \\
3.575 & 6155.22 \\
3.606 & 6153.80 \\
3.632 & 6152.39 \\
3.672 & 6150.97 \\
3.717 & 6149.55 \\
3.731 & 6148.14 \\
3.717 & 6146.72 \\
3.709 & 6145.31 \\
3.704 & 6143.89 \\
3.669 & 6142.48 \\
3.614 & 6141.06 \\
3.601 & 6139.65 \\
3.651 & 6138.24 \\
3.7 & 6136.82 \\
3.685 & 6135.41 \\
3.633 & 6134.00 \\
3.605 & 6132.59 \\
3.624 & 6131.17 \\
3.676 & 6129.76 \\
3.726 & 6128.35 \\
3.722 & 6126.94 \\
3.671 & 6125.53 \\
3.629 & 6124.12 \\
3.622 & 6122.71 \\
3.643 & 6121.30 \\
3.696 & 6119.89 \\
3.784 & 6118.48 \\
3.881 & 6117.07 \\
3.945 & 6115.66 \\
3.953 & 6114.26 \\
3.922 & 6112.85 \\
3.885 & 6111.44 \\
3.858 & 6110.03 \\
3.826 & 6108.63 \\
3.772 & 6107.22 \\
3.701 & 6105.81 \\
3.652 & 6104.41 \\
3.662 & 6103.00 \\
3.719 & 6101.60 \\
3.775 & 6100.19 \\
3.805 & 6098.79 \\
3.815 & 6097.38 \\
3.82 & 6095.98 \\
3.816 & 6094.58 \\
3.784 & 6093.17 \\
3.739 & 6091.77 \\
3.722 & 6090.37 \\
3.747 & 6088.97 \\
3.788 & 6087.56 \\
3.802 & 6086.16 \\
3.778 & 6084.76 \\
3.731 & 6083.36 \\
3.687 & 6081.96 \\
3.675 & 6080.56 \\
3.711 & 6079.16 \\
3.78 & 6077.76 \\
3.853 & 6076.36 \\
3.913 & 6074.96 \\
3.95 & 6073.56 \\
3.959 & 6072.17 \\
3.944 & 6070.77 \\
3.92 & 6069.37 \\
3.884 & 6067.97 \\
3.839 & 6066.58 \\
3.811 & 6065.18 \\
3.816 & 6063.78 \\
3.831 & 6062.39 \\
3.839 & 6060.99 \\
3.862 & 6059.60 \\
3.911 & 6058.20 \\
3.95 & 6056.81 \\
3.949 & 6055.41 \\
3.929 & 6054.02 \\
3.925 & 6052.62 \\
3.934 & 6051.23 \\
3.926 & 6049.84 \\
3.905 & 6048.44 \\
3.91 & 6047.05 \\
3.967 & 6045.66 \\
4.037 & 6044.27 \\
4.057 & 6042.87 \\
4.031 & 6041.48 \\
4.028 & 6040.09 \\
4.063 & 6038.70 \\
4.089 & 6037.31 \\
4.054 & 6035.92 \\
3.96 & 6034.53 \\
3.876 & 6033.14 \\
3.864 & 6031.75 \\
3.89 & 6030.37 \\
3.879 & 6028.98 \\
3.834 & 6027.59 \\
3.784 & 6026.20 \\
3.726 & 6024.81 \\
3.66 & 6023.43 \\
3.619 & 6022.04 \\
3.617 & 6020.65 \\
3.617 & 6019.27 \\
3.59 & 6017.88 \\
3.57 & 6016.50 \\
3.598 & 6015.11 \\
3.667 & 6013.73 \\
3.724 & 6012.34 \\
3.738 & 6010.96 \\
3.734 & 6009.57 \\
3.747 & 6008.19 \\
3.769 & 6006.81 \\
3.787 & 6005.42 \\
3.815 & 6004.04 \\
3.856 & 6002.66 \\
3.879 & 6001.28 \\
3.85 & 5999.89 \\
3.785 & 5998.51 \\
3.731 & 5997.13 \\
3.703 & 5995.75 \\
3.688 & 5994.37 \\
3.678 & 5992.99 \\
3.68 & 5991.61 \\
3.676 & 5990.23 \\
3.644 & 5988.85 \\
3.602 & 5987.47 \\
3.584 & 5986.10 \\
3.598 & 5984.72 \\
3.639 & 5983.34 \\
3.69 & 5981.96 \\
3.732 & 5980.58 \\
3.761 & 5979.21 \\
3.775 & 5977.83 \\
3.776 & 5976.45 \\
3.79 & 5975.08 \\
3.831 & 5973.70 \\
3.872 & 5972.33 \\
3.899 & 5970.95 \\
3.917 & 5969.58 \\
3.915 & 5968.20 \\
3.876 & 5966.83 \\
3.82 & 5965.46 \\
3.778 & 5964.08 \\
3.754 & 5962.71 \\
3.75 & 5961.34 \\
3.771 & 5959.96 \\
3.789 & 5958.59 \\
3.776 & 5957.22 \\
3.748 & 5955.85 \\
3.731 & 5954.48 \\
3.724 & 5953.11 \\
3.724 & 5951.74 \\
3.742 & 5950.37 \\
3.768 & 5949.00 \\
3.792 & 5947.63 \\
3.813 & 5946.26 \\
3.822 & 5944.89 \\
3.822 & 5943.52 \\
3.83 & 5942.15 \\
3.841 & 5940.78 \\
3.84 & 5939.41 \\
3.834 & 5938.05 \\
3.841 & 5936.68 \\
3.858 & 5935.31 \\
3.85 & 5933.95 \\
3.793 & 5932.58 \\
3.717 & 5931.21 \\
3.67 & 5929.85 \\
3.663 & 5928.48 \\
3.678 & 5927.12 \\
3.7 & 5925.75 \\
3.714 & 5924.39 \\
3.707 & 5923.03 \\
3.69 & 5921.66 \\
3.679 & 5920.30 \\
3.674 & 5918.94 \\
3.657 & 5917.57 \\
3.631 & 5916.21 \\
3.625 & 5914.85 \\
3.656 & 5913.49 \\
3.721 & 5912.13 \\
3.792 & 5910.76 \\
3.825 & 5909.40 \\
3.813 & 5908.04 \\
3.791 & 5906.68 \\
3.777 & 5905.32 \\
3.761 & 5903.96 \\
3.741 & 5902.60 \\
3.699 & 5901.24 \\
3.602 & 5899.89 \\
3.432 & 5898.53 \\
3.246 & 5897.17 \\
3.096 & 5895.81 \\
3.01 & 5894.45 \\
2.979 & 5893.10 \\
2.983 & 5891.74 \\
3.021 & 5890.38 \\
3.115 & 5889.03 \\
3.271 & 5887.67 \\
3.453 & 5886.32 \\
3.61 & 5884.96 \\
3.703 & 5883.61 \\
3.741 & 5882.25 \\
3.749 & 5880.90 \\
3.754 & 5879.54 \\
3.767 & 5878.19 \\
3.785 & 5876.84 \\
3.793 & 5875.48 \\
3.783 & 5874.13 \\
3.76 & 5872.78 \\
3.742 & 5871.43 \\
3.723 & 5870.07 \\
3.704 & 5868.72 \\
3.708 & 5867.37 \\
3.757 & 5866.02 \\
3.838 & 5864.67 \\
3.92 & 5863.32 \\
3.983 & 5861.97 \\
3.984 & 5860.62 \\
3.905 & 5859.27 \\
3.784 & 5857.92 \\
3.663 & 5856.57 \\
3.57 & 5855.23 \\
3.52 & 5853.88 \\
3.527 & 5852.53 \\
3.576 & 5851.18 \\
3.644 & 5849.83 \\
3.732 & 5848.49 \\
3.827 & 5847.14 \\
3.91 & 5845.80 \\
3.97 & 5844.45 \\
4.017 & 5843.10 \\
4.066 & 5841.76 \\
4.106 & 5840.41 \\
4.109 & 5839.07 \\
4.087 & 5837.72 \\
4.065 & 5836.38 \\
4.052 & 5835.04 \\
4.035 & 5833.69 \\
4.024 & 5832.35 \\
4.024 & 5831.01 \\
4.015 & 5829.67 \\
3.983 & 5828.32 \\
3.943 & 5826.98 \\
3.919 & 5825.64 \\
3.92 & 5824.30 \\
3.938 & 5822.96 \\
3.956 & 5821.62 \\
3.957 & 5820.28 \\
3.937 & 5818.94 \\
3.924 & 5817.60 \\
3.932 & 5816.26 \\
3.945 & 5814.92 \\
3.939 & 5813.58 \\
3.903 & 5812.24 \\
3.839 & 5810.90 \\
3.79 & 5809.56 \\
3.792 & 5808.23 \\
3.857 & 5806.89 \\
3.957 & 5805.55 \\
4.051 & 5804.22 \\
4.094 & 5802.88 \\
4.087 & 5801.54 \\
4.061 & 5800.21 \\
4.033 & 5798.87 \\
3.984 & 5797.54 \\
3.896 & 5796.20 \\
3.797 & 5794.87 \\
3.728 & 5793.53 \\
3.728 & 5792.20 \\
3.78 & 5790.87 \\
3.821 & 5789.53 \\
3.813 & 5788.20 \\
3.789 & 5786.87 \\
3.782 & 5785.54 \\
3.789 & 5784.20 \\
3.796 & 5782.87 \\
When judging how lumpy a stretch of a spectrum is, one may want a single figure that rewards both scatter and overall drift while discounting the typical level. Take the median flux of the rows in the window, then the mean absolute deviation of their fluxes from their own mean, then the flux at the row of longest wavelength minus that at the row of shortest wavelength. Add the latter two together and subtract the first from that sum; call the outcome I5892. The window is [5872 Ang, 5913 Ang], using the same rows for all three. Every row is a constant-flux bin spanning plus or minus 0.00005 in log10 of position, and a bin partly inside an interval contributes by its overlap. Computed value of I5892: -3.51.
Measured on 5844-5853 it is -4.04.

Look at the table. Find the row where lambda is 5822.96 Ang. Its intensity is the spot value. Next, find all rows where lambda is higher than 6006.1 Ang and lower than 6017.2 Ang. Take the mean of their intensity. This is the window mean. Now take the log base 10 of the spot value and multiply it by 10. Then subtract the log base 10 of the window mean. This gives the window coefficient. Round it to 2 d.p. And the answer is 5.39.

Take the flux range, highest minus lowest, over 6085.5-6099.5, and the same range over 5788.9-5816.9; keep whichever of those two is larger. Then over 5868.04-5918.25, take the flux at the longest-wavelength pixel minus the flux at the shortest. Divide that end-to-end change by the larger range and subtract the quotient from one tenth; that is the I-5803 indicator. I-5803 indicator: 0.23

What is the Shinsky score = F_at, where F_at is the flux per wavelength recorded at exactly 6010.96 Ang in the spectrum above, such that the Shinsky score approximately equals 3.738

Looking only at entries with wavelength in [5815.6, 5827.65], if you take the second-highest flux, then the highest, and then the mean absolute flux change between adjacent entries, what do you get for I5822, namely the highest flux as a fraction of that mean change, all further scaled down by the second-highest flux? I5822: 78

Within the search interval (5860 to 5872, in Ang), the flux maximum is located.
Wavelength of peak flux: 5860.62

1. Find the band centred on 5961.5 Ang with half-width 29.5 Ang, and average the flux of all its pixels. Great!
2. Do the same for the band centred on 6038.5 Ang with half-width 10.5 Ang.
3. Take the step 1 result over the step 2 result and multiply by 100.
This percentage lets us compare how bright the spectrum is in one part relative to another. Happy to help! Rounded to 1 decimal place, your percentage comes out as 95.0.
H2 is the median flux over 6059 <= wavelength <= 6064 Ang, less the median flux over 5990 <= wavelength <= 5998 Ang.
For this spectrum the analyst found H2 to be 0.2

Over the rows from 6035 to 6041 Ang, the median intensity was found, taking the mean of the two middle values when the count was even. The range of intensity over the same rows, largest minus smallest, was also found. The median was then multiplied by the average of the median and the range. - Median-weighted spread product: 8.4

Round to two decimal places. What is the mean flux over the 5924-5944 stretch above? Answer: 3.78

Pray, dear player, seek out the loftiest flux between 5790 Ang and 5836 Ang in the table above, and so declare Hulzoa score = 4.094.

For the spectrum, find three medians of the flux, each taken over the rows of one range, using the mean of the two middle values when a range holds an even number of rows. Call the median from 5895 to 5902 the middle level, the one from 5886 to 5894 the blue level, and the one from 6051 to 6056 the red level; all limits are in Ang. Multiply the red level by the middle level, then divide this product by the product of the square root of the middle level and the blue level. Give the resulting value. 2.37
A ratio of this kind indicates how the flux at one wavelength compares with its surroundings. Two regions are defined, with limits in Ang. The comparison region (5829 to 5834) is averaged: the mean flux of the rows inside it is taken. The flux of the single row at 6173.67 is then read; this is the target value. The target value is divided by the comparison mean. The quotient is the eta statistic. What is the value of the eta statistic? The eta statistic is 0.93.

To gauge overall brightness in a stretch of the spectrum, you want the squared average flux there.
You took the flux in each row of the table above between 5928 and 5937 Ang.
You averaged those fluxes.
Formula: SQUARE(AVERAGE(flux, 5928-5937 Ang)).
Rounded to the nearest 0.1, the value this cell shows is 14.2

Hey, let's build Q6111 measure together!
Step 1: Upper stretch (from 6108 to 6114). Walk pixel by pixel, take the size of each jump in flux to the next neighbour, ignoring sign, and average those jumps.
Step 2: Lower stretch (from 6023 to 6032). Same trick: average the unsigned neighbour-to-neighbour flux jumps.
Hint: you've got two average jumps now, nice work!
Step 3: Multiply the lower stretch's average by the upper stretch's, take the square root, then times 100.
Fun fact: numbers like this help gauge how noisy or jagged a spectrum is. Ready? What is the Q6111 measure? 3.7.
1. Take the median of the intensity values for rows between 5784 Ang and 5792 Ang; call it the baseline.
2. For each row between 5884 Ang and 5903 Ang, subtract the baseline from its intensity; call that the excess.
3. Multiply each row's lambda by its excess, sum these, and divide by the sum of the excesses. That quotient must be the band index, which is 5892.7 Ang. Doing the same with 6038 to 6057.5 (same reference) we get 6046.4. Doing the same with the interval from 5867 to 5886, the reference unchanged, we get 5877.2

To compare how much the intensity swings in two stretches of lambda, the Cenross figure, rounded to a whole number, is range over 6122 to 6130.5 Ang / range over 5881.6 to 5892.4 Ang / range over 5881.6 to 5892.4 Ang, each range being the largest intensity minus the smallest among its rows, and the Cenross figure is 0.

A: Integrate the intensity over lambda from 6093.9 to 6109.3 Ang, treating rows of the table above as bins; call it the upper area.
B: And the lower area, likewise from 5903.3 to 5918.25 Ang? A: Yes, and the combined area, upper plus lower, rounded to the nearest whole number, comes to 114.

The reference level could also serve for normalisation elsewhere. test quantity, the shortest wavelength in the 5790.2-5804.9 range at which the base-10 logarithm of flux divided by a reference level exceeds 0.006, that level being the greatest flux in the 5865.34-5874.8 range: 5796.20 Ang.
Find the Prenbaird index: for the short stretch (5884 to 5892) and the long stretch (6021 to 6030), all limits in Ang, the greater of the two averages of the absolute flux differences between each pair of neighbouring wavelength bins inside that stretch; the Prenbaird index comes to 0.13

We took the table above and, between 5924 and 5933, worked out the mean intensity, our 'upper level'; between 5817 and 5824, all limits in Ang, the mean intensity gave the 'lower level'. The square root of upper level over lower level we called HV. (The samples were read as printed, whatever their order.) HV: 0.969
